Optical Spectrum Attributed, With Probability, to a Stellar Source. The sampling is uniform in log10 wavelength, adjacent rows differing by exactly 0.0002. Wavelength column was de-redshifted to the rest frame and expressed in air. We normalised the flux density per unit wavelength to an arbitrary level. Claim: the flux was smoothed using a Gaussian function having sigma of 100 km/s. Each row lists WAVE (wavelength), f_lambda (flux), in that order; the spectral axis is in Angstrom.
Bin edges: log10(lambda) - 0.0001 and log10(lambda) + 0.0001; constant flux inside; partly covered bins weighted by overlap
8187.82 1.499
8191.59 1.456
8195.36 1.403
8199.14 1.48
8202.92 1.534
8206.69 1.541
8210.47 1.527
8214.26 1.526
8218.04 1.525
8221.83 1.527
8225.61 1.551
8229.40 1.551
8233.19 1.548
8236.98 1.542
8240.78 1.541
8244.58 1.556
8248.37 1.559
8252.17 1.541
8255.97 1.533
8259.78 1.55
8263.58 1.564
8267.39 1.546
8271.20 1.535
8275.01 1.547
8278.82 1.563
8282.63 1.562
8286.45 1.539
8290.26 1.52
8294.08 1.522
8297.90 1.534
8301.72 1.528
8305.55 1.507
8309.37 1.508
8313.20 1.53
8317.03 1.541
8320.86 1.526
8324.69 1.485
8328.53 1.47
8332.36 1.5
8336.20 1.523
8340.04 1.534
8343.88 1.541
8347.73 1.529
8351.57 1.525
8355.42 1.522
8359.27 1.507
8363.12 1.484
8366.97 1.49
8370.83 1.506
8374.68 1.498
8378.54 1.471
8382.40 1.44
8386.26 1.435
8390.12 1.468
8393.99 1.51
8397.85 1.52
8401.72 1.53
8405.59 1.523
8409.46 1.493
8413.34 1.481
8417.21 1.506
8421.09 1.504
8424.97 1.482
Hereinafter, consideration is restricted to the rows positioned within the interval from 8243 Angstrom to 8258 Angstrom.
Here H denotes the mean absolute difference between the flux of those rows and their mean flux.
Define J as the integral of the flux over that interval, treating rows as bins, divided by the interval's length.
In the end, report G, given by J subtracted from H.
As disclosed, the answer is -1.54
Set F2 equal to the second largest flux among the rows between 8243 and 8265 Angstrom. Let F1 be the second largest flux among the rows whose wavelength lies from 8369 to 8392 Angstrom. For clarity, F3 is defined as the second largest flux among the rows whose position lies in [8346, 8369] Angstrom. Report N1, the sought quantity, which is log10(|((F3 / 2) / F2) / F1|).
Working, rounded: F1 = 1.498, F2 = 1.559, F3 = 1.525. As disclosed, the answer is -0.4861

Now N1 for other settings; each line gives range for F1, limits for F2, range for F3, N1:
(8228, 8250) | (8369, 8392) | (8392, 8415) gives -0.4859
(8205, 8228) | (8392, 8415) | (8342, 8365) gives -0.4871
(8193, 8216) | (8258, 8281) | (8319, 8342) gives -0.4973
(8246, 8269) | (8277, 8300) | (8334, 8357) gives -0.5017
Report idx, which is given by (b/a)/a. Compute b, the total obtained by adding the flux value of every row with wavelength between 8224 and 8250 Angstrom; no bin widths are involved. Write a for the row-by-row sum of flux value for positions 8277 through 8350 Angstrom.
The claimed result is 0.013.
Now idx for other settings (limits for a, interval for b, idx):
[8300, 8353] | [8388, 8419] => 0.027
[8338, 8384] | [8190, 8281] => 0.113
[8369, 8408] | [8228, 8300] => 0.132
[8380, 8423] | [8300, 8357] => 0.085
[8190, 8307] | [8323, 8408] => 0.015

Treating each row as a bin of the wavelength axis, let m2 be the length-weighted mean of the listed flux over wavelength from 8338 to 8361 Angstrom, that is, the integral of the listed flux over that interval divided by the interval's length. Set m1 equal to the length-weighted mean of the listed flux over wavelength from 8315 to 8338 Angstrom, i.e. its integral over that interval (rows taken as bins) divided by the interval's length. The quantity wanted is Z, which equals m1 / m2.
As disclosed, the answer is 0.99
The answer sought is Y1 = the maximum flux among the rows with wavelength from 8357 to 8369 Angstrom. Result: 1.507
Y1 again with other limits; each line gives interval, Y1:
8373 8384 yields 1.498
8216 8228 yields 1.551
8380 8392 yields 1.468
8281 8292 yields 1.562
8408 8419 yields 1.506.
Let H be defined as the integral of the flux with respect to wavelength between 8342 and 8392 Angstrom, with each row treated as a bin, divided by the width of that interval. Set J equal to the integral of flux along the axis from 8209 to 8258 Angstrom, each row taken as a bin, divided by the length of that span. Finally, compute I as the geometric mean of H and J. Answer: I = 1.517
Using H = 1.49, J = 1.54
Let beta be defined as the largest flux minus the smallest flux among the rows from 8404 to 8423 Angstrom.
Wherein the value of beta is 0.04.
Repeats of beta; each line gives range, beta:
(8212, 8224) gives 0.00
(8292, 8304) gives 0.01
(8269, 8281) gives 0.03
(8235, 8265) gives 0.03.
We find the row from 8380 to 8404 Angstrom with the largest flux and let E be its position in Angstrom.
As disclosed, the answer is 8401.72 Angstrom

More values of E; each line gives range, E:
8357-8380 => 8359.27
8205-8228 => 8225.61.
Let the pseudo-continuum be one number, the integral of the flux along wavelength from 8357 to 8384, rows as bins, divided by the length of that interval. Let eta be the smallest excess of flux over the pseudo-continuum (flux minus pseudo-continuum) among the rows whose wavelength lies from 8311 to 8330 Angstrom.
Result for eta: -0.02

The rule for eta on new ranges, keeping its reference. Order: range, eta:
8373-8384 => -0.05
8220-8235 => 0.04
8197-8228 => -0.01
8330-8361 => 0.01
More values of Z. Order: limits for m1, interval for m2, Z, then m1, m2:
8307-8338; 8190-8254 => 0.99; 1.511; 1.52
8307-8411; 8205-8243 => 0.98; 1.504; 1.54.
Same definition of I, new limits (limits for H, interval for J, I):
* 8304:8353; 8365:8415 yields 1.503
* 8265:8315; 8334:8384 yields 1.520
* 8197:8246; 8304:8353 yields 1.525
